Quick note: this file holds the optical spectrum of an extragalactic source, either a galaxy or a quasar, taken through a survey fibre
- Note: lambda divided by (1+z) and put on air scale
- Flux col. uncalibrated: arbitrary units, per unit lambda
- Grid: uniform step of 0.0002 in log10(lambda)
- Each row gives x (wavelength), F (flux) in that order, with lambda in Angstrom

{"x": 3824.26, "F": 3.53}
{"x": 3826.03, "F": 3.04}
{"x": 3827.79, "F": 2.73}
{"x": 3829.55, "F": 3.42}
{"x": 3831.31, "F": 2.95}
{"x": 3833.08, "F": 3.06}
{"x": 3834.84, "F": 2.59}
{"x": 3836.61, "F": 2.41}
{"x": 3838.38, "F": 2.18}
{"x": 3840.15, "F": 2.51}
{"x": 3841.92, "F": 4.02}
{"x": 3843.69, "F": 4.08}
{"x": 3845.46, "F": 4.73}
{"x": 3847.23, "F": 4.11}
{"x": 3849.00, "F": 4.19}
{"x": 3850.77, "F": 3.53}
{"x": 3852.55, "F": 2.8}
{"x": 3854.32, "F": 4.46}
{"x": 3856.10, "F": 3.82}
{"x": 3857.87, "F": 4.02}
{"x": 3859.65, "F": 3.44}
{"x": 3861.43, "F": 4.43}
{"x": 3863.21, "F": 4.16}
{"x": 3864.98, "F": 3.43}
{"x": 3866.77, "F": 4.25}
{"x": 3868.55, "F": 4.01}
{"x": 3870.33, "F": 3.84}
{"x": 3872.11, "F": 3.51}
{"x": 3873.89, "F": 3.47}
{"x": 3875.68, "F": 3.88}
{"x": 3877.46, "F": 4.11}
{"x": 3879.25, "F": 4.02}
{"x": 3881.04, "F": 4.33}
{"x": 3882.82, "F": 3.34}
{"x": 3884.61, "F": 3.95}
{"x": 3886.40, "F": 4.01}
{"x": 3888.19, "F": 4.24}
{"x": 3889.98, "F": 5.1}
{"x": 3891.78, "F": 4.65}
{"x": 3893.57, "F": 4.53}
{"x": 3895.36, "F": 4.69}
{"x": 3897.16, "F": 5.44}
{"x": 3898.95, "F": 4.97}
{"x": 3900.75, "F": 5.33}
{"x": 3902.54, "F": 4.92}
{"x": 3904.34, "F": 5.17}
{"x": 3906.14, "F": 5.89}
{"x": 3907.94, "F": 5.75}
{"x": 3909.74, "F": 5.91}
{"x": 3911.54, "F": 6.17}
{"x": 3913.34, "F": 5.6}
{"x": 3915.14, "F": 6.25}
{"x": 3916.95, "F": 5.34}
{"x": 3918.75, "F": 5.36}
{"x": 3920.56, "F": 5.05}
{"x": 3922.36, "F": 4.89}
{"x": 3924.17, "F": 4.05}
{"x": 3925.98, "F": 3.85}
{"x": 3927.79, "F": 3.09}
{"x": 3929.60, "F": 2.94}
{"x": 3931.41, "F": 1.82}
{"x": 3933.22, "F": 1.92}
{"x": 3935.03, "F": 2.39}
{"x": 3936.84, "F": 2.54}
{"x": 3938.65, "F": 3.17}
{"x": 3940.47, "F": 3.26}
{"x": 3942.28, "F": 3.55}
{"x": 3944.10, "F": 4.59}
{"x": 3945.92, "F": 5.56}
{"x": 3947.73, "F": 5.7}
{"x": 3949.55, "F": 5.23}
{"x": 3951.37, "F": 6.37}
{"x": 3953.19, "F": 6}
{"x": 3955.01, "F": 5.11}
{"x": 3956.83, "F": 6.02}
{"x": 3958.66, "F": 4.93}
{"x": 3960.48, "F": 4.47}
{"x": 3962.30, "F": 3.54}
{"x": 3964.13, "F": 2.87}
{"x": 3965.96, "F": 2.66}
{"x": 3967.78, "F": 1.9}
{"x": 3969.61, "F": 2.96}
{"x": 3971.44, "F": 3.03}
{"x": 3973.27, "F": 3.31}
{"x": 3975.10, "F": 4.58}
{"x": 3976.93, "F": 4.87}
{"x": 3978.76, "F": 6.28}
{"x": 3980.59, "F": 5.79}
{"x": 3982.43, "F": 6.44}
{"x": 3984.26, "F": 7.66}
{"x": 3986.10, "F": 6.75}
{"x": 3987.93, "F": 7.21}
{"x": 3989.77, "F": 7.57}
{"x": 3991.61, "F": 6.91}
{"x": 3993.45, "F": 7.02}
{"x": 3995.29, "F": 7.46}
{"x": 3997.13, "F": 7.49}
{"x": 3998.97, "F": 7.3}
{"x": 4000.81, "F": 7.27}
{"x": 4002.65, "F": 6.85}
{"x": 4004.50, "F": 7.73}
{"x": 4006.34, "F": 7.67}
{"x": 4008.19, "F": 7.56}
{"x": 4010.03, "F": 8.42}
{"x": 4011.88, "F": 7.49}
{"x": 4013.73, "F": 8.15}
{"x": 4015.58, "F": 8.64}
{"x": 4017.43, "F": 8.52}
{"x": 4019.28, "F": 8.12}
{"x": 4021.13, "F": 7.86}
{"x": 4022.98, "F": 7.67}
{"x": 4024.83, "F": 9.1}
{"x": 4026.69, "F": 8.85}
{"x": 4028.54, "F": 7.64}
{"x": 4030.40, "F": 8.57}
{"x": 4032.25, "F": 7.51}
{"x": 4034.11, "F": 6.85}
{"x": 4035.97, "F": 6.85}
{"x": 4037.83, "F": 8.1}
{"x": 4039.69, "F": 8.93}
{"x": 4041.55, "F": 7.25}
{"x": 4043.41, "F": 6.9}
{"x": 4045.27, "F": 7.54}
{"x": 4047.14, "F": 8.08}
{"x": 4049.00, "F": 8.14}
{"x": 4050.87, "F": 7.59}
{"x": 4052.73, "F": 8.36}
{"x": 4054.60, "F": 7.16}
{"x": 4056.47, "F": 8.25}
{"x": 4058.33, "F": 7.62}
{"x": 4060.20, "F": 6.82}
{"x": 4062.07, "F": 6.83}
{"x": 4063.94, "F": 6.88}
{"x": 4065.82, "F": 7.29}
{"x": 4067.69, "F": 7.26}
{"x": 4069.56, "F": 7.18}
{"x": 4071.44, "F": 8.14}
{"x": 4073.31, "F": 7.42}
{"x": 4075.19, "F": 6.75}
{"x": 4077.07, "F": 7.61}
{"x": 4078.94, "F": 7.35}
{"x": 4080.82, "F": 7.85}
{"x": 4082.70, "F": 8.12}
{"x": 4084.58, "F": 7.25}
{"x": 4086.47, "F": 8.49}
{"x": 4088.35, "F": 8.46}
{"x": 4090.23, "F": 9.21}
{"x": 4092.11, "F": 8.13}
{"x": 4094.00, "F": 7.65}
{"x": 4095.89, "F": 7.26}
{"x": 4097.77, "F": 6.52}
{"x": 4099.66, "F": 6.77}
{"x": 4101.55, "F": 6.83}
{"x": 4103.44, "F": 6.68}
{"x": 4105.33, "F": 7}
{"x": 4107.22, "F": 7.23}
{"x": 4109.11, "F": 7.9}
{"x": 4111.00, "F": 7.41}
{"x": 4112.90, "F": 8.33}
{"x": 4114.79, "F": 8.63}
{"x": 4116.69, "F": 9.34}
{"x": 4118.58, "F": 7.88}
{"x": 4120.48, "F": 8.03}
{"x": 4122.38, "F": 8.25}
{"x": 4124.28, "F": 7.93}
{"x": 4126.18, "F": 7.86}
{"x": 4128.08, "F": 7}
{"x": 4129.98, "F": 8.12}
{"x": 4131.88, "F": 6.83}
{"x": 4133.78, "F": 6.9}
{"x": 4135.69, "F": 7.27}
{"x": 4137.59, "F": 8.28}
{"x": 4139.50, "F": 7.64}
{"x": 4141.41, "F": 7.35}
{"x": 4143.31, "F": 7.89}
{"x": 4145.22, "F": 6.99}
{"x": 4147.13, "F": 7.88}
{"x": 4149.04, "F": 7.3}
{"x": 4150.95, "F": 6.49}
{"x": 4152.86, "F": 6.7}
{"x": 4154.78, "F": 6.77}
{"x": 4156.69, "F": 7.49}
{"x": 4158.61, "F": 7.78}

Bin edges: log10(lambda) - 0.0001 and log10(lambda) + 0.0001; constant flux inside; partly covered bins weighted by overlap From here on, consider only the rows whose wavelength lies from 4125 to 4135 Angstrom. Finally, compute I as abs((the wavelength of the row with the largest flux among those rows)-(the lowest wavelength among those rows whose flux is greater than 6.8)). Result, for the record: 3.8 Angstrom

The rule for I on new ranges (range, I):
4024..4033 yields 0.0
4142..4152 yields 0.0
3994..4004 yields 1.8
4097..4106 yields 3.8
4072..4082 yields 7.5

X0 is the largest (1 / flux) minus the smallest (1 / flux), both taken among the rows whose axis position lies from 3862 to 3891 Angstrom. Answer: 0.10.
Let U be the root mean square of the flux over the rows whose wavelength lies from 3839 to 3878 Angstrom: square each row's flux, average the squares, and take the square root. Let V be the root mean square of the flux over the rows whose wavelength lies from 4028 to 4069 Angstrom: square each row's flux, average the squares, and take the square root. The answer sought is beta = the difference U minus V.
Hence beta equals -3.7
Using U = 3.9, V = 7.59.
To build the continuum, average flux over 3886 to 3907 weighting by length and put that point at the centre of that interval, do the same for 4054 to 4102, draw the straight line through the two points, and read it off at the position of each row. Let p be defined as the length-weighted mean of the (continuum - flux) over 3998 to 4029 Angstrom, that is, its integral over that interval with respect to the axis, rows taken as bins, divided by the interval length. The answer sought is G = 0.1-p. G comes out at 1.4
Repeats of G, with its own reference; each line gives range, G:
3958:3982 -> -1.9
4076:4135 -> -0.1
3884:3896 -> -0.3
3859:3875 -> -0.6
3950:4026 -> 0.2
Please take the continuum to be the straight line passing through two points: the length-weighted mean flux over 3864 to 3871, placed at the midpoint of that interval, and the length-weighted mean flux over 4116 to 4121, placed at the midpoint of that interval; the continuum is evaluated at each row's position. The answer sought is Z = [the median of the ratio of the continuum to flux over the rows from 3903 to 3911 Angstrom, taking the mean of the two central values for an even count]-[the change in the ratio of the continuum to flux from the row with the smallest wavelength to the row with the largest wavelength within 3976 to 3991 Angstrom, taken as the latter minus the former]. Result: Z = 1.19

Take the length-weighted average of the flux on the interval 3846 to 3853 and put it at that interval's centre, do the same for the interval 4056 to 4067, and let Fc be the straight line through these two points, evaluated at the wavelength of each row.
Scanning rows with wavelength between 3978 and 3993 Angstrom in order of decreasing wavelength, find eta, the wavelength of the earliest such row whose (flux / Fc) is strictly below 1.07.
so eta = 3980.59 Angstrom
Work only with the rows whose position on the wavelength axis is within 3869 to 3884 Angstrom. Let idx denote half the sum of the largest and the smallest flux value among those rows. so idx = 3.8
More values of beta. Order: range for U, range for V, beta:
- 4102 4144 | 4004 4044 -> -0.2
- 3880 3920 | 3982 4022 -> -2.5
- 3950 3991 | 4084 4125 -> -2.5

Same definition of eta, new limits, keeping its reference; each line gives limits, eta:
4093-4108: 4107.22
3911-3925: 3924.17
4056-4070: 4069.56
